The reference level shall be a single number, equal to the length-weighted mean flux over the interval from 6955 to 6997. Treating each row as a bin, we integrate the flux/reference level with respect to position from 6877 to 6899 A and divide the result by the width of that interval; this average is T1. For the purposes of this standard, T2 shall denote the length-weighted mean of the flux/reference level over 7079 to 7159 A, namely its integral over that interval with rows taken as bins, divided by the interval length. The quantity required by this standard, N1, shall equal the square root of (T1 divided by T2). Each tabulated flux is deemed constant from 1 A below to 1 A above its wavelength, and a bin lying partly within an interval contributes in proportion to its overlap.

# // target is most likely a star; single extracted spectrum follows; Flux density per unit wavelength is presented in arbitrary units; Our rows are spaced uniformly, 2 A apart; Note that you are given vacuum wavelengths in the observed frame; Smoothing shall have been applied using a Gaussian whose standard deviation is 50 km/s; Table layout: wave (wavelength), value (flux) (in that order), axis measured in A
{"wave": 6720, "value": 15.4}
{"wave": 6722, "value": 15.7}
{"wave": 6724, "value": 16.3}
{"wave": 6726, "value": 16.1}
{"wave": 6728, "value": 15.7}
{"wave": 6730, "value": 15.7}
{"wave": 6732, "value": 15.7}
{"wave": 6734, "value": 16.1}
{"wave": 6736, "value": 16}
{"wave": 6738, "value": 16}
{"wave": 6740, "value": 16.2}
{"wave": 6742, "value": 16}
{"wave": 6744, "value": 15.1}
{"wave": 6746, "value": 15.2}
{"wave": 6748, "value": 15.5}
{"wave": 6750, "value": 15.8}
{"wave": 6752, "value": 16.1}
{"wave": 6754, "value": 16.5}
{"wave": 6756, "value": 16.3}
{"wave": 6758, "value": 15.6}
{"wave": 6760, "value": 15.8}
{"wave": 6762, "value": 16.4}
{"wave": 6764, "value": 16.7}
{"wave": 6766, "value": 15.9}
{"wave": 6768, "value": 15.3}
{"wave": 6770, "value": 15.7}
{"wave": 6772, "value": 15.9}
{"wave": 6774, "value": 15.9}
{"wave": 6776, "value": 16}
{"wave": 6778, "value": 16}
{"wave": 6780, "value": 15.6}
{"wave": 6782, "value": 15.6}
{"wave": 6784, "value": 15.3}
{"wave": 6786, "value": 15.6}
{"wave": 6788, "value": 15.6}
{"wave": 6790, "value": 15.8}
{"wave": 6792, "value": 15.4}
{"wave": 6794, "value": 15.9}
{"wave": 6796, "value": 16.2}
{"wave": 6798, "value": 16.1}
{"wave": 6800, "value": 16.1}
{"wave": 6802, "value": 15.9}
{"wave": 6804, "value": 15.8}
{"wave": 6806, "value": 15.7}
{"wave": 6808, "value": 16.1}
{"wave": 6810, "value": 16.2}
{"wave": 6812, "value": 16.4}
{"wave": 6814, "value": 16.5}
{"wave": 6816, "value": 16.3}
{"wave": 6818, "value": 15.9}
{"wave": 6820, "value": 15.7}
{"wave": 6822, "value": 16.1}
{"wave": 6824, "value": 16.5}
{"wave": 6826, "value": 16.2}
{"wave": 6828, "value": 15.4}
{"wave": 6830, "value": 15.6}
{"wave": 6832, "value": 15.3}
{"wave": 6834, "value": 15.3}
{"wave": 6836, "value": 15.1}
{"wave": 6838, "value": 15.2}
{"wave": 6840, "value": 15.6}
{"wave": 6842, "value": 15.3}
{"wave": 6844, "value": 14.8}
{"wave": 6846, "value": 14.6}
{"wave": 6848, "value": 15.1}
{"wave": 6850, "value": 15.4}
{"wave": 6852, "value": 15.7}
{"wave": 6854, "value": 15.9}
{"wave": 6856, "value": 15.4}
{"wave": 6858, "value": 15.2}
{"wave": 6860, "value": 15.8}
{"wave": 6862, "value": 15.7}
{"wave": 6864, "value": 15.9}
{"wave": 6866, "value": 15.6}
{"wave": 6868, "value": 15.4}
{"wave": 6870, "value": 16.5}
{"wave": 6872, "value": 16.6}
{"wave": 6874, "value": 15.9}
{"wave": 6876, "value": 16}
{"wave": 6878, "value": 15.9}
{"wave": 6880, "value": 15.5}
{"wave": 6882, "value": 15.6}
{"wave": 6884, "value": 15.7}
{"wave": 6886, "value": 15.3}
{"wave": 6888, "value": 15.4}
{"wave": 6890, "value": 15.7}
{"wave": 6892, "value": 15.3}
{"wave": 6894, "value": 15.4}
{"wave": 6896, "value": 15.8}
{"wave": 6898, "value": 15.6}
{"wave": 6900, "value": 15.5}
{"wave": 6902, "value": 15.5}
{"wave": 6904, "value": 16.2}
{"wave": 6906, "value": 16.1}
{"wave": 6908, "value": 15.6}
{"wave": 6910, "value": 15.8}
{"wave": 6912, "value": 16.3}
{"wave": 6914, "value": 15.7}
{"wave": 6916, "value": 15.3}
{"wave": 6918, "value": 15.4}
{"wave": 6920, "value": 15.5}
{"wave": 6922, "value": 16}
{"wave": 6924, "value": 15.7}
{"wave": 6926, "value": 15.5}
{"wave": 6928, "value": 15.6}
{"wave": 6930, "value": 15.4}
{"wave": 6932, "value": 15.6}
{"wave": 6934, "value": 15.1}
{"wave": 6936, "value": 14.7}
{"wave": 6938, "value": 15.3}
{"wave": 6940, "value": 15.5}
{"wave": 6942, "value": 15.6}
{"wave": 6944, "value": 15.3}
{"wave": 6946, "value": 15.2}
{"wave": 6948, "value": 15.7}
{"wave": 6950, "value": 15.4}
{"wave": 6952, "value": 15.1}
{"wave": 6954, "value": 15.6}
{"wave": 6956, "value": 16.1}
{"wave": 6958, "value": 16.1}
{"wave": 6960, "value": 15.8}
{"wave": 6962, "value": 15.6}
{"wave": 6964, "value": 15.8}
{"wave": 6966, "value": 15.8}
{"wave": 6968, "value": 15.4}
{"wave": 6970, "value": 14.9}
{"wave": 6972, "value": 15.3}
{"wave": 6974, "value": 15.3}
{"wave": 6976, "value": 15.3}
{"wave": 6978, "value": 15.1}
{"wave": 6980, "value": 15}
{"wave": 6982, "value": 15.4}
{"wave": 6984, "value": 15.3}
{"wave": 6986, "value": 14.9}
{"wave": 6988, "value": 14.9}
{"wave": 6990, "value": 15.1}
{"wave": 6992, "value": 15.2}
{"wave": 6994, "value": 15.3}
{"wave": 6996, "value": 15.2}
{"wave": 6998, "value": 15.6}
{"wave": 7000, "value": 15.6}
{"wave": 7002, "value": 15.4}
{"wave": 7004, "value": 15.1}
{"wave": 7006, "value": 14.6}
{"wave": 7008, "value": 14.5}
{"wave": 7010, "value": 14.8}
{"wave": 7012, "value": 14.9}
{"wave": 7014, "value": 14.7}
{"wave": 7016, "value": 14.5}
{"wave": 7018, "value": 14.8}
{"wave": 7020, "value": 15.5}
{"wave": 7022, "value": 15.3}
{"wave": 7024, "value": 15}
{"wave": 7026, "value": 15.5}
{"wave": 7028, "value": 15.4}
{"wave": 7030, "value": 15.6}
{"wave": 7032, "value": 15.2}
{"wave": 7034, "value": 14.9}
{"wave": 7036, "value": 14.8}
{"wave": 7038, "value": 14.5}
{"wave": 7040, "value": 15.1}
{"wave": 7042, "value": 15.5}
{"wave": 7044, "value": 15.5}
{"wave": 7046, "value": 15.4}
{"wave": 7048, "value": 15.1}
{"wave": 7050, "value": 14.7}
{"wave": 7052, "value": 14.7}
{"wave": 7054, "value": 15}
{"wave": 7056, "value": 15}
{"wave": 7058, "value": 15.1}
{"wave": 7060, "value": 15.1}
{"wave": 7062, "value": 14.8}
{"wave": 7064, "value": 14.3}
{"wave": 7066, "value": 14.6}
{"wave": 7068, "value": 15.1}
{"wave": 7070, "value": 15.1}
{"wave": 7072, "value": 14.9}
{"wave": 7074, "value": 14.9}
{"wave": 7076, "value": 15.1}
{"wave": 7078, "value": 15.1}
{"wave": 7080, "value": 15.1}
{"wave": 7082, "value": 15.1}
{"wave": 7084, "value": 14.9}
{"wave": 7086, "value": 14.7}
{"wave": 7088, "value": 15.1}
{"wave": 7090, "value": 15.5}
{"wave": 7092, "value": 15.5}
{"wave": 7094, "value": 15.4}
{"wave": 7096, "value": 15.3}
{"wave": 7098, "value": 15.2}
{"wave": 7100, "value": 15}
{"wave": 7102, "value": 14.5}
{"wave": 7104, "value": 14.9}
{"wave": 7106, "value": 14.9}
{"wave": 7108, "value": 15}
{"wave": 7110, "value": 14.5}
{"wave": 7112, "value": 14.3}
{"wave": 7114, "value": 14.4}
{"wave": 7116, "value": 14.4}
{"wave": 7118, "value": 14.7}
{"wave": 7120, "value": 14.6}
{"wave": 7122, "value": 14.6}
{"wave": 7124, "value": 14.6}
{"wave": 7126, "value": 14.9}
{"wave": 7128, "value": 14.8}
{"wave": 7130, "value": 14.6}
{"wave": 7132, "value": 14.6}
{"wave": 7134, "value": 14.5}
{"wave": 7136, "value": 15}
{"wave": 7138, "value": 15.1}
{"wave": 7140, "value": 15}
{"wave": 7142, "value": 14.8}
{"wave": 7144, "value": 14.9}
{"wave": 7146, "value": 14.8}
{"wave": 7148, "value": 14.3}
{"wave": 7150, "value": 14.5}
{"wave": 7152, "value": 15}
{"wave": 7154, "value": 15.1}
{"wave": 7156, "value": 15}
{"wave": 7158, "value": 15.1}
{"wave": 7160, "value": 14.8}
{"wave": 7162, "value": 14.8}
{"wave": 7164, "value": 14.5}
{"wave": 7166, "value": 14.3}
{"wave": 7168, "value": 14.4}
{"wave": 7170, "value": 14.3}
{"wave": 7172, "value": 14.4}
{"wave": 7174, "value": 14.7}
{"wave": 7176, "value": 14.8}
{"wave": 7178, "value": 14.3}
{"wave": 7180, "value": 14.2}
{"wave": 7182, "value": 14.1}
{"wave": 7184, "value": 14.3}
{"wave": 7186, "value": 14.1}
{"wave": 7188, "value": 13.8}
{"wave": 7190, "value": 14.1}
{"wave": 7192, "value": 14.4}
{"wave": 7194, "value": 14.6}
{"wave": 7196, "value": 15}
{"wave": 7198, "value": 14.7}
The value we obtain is 1.02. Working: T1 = 1.01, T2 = 0.97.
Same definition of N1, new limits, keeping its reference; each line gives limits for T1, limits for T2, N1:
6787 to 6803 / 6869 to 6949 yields 1.01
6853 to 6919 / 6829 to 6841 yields 1.01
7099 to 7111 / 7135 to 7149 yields 1.00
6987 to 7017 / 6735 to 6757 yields 0.97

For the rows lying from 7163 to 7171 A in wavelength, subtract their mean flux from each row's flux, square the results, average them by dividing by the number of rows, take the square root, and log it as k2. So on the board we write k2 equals 0.08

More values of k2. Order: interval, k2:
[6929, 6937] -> 0.34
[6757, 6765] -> 0.44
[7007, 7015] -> 0.15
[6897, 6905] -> 0.29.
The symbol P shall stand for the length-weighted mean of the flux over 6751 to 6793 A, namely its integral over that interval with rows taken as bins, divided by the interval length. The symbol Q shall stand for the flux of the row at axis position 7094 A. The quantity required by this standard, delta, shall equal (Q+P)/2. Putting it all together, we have 15.6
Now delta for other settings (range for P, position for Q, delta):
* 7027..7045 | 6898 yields 15.4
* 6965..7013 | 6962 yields 15.4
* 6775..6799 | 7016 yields 15.1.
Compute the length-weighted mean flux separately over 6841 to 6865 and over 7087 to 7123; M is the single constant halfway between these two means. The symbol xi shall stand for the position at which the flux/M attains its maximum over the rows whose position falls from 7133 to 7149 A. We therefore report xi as 7138 A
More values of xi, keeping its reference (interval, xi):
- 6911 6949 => 6912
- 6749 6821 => 6764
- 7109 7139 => 7138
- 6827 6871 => 6870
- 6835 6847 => 6840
